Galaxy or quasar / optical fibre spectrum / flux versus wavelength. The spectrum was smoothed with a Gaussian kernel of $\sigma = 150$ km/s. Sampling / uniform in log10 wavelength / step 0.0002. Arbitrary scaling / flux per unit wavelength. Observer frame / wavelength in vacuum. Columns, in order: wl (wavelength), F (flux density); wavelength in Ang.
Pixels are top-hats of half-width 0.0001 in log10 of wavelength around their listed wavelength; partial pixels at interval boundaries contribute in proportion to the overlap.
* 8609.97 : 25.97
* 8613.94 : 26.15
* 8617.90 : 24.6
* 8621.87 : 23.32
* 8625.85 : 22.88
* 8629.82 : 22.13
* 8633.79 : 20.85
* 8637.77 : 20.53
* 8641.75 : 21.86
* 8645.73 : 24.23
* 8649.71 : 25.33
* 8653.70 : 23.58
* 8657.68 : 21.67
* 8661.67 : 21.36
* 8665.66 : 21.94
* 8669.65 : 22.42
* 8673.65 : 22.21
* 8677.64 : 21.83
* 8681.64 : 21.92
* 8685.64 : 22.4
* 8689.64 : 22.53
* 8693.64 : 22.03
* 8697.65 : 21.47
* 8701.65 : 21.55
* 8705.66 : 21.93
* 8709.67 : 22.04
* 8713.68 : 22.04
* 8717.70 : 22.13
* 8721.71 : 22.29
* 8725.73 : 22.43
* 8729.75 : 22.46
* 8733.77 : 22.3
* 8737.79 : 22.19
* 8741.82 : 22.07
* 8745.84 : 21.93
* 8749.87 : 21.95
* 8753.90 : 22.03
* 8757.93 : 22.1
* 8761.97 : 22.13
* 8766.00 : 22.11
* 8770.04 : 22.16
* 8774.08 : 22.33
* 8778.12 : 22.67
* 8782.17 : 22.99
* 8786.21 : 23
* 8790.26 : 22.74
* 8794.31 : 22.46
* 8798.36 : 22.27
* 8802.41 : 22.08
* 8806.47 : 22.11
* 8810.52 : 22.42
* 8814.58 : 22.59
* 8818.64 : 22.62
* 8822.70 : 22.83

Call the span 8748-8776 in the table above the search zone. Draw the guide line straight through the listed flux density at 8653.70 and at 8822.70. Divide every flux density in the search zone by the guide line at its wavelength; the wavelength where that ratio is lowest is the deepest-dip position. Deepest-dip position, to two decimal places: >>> 8749.87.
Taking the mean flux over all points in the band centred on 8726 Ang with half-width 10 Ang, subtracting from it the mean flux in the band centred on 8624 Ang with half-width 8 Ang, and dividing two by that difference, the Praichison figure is -2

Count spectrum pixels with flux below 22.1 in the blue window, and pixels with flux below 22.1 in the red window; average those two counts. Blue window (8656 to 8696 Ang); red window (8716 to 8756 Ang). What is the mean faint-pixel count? 5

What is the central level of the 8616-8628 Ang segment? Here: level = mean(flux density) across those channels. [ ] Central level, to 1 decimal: 23.6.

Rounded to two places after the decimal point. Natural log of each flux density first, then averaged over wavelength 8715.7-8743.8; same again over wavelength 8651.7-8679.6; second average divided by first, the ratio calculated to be 1.00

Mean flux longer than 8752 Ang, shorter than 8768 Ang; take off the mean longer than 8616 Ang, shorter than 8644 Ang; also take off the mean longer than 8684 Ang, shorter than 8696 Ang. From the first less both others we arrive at -22.5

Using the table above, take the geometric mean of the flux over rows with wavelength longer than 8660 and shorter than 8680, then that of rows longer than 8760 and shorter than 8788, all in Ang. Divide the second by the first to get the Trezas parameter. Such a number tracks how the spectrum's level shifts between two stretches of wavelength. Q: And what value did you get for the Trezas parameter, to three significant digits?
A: 1.02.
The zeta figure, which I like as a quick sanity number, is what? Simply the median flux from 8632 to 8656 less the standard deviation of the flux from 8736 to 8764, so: 22.6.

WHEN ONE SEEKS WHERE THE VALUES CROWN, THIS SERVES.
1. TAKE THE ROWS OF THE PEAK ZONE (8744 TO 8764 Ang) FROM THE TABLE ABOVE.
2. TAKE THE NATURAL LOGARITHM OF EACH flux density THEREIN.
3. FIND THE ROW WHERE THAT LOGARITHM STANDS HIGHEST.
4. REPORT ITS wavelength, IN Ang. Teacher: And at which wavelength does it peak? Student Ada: 8761.97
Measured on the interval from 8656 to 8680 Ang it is 8669.65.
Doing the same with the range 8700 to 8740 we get 8729.75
